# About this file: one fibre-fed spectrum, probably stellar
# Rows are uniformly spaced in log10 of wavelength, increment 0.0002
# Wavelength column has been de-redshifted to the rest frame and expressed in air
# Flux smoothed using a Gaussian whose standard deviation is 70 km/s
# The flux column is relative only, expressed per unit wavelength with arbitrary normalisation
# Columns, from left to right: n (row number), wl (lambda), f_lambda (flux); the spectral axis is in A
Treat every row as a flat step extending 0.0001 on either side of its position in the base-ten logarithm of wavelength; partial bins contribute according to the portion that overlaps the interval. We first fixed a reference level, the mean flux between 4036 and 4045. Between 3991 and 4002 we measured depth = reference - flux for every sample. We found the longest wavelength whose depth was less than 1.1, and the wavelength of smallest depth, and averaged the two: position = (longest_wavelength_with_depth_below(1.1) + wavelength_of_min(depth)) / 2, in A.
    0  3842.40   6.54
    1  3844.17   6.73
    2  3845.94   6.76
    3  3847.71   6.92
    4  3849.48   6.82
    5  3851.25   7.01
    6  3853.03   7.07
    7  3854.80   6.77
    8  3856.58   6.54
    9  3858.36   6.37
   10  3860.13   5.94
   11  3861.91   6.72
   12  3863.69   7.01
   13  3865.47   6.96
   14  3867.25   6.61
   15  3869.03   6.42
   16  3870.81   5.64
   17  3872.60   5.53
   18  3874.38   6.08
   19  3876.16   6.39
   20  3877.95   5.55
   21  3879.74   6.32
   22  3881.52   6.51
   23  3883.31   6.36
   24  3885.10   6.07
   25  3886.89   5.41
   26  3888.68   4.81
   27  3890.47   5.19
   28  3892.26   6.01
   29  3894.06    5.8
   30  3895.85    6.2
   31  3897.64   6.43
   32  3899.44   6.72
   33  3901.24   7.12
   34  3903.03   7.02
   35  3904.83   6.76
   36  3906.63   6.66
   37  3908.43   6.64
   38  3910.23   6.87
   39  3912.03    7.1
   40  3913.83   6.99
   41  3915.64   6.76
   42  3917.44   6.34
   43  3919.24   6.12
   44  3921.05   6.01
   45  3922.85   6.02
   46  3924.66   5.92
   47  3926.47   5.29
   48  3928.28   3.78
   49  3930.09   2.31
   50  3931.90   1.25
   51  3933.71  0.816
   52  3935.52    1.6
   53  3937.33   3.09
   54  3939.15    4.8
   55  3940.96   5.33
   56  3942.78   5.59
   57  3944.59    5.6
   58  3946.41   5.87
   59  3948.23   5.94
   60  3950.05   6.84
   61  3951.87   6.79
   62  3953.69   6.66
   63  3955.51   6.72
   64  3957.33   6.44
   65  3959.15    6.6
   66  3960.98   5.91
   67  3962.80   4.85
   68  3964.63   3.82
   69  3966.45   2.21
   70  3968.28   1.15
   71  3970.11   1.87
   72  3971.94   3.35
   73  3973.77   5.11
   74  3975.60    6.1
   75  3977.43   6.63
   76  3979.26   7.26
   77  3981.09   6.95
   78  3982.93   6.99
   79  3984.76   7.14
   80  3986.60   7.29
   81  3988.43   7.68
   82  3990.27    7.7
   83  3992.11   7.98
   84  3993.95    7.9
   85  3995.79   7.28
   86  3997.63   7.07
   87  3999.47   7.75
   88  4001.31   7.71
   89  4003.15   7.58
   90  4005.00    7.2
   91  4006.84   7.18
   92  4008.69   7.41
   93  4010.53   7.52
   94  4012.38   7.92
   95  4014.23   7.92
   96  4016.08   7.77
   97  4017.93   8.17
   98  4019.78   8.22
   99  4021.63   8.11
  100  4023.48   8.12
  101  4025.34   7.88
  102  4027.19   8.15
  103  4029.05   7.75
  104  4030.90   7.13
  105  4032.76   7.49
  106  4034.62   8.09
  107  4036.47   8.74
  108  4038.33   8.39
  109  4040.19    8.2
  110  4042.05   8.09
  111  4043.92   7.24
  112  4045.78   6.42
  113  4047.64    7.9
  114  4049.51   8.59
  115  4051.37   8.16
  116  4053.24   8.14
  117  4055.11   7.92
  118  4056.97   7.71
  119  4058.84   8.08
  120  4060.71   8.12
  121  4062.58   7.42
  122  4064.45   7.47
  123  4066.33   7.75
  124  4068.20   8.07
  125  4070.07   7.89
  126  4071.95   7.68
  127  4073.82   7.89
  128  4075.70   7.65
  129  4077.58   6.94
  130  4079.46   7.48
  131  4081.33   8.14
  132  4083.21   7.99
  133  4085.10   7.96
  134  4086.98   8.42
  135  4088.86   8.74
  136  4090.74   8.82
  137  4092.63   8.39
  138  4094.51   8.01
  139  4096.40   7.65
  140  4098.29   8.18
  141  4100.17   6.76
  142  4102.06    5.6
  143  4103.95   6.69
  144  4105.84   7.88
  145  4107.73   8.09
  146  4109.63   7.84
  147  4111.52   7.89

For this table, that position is 3996.7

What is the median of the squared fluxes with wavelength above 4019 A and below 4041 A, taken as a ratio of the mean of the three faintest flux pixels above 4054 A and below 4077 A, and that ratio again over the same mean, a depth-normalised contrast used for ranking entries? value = 1.2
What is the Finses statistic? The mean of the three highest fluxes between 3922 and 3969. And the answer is 6.78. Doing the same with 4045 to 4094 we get 8.72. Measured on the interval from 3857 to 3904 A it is 7.05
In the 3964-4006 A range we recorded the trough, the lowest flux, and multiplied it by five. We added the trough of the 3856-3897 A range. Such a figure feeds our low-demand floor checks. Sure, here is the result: 11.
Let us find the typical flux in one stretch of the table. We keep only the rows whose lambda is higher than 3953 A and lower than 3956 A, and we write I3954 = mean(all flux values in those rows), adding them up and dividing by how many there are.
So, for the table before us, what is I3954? 6.69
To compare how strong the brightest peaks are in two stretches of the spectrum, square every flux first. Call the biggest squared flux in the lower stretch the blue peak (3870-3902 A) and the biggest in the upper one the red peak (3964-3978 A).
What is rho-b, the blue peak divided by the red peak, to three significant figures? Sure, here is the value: 1.15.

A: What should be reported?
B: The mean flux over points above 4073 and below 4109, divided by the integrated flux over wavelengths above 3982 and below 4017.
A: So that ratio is 0.029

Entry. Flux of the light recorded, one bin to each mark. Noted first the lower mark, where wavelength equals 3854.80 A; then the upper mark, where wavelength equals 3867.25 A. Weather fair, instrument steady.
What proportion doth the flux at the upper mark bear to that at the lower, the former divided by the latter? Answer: 0.98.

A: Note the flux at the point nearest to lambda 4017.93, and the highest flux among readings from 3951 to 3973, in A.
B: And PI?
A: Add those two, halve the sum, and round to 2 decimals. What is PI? 7.48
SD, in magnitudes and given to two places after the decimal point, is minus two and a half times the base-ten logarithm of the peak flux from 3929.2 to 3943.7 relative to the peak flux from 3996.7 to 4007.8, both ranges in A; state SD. 0.35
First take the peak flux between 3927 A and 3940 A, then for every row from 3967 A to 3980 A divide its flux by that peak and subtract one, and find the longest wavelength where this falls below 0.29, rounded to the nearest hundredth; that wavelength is 3975.60 A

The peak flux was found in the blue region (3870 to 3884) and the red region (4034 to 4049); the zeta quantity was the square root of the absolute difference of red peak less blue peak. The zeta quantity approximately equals 1.49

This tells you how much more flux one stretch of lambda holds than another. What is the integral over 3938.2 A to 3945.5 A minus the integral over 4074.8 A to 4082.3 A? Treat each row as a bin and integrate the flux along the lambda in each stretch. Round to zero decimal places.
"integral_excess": -18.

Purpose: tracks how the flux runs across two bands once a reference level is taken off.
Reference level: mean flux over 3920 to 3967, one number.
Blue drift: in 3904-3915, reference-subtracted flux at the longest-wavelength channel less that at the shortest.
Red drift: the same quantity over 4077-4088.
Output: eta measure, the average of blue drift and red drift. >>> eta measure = 0.9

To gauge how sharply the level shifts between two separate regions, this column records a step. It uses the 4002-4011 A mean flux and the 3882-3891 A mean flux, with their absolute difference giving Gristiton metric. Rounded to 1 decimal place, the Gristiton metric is 1.8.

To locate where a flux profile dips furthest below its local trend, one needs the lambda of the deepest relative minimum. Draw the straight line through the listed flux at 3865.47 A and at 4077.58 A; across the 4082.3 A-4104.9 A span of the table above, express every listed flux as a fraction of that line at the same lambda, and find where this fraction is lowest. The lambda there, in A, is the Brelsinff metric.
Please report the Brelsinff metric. 4102.06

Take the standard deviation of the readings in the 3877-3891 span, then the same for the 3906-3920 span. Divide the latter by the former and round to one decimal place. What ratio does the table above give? 0.5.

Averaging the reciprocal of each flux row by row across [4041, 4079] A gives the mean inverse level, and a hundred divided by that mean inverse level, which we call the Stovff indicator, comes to 773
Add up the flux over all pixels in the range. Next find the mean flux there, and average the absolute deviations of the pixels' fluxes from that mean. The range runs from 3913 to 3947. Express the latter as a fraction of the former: 0.0181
